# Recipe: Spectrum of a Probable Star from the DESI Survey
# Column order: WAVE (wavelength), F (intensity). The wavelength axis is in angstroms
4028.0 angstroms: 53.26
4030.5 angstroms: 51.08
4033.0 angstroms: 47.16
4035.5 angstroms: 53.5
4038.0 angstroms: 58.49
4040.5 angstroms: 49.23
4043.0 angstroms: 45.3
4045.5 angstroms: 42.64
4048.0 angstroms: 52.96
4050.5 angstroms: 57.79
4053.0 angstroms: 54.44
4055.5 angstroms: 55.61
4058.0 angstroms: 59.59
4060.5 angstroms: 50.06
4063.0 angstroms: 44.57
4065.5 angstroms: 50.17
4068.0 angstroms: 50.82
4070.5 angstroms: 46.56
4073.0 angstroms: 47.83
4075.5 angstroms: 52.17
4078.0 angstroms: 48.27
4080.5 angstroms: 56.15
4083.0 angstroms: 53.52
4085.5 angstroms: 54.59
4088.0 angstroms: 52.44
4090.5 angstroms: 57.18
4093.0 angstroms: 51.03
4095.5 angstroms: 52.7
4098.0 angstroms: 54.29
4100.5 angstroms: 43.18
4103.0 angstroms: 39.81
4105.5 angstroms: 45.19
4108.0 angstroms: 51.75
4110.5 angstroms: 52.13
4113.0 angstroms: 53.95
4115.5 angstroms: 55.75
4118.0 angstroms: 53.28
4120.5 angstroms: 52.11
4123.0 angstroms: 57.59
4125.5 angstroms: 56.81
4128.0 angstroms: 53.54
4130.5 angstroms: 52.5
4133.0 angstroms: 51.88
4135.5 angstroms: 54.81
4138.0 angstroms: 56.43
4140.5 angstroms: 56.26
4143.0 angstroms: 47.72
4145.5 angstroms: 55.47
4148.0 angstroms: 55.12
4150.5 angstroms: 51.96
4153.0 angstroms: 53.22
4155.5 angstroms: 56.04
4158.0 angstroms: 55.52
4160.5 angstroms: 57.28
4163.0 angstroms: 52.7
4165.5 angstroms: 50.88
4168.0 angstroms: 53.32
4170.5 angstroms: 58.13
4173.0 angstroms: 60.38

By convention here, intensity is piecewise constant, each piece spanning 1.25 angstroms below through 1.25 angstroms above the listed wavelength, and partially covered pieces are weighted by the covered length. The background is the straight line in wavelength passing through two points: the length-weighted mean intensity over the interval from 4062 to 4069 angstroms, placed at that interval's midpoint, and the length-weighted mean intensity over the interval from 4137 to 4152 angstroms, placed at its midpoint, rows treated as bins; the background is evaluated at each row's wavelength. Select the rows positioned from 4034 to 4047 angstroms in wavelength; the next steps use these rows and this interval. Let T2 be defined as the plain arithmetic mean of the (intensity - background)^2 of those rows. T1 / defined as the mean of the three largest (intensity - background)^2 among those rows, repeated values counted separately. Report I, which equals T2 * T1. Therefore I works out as 2953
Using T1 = 69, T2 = 42.9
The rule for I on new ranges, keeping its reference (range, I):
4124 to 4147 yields 184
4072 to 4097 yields 570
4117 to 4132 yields 126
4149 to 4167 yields 55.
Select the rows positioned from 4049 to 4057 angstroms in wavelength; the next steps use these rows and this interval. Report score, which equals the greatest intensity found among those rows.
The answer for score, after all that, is 57.79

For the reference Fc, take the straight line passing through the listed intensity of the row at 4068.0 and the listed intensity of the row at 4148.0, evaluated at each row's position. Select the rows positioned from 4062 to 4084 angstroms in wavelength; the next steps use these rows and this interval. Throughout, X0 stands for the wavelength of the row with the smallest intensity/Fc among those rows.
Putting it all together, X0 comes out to 4063.0 angstroms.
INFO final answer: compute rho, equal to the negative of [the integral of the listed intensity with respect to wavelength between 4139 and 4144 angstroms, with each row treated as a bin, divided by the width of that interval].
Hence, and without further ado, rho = -52.4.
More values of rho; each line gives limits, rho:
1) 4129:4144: -53.4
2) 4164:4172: -54.3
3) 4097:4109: -46.6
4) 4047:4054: -55.2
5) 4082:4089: -53.6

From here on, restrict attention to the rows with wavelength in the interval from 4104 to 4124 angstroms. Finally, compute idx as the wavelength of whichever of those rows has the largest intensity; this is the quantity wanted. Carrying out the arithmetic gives 4123.0 angstroms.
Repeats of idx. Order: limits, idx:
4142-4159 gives 4155.5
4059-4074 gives 4068.0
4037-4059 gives 4058.0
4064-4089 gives 4080.5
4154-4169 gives 4160.5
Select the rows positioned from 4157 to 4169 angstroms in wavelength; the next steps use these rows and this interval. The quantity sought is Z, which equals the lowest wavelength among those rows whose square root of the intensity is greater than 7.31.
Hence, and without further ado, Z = 4158.0 angstroms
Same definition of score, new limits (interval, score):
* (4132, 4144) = 56.43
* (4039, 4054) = 57.79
